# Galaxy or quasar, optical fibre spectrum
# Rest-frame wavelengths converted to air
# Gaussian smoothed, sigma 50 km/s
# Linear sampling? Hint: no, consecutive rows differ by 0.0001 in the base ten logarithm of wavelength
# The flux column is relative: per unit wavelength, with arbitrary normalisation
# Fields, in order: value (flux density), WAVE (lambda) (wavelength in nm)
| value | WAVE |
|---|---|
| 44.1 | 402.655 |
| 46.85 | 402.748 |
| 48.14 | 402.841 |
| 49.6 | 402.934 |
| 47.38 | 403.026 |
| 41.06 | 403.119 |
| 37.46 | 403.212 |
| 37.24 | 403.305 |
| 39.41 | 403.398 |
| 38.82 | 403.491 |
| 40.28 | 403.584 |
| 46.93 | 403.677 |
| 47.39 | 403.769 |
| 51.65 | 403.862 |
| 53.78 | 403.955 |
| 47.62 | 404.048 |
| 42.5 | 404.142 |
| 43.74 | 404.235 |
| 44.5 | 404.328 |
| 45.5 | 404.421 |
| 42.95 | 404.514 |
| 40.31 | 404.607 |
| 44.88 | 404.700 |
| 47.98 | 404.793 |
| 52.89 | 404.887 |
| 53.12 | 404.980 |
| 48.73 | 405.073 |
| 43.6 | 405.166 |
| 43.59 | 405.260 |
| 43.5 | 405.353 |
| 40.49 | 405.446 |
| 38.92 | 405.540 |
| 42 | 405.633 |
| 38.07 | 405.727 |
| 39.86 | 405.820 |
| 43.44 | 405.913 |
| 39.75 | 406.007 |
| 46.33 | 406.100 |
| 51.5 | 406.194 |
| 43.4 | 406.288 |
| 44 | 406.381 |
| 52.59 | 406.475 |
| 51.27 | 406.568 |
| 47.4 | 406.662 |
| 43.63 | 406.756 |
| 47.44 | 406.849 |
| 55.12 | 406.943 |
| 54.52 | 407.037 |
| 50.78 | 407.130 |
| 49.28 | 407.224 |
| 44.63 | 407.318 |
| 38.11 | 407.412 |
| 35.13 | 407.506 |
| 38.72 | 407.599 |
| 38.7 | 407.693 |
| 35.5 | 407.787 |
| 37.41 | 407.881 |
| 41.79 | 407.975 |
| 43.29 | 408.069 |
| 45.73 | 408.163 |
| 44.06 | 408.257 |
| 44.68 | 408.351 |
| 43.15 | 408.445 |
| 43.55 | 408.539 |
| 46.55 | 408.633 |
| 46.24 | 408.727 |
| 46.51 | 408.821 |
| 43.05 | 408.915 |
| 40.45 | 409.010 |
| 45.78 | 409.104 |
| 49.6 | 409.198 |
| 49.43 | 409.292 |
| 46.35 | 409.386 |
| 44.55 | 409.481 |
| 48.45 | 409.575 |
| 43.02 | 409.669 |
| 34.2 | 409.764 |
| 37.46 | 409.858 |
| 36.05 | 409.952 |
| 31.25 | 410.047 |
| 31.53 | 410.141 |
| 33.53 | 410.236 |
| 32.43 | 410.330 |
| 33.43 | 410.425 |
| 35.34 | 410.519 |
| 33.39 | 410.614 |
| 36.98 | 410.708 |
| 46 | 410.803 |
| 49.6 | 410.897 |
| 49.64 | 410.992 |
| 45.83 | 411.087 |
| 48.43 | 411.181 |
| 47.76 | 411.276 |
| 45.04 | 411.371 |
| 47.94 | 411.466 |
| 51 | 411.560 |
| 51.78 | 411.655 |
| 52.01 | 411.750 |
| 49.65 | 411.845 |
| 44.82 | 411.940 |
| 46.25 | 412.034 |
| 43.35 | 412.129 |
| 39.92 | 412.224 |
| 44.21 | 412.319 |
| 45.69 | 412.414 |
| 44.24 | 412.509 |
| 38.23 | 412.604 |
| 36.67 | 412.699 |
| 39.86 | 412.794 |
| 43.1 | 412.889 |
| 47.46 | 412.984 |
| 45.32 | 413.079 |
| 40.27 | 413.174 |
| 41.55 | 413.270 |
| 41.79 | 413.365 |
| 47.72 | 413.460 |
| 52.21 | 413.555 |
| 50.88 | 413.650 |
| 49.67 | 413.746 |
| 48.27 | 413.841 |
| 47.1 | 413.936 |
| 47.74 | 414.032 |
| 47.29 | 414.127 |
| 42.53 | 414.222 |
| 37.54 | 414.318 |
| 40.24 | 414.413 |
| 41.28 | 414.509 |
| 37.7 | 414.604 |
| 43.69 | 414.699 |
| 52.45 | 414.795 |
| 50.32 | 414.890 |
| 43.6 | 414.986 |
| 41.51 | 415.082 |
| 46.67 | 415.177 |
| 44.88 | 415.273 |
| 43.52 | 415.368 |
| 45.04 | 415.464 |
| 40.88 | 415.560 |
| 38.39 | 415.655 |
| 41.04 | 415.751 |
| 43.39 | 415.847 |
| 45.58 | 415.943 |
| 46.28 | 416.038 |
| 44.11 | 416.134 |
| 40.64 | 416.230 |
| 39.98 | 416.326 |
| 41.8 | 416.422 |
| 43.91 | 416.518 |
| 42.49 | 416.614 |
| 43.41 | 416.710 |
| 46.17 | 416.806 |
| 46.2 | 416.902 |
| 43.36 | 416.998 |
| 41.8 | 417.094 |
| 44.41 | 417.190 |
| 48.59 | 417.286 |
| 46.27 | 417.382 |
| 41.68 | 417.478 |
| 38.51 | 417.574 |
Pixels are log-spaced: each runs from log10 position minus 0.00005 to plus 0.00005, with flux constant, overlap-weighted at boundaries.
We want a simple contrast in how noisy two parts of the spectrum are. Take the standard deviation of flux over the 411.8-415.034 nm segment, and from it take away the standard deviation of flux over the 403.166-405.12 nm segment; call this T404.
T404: -0.8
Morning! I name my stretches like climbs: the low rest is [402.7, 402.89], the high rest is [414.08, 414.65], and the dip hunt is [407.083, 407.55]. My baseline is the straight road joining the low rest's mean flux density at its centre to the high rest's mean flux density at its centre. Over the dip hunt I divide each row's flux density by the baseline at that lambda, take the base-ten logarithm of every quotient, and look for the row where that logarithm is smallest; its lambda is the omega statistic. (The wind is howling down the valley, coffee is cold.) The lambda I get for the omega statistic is 407.506 nm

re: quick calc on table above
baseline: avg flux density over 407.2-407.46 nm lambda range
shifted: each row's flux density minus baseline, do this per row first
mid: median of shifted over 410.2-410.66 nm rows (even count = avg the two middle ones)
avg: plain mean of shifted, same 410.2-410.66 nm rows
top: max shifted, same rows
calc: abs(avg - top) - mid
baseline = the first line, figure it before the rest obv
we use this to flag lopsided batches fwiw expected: 12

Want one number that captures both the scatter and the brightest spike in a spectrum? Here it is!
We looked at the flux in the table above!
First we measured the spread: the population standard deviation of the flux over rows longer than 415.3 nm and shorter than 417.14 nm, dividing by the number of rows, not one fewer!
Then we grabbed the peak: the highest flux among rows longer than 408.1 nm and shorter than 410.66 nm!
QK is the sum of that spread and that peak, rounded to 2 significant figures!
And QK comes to 52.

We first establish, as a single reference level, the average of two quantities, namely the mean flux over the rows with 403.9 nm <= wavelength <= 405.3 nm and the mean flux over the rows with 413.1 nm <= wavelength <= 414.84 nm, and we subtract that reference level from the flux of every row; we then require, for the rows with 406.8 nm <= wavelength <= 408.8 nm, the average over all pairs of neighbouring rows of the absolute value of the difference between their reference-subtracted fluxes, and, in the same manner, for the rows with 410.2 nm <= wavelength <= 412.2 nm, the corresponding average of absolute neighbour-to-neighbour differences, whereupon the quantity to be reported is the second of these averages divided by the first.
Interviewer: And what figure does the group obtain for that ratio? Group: 1.0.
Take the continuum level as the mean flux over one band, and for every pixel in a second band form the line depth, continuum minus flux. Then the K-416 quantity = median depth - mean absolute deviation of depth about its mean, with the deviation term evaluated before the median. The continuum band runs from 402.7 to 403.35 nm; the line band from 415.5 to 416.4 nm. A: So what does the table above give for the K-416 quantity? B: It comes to 1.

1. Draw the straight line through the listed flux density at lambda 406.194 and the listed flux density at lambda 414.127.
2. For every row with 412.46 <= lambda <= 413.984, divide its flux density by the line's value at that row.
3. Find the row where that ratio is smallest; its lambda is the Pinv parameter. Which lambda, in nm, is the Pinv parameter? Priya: 412.699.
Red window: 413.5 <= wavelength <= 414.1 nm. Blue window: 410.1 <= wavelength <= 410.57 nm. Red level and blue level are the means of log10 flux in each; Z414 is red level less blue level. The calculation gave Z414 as 0.17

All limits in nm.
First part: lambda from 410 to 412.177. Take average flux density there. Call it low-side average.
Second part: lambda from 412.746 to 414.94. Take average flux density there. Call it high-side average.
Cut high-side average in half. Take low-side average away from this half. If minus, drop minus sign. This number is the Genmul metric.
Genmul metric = 20.4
